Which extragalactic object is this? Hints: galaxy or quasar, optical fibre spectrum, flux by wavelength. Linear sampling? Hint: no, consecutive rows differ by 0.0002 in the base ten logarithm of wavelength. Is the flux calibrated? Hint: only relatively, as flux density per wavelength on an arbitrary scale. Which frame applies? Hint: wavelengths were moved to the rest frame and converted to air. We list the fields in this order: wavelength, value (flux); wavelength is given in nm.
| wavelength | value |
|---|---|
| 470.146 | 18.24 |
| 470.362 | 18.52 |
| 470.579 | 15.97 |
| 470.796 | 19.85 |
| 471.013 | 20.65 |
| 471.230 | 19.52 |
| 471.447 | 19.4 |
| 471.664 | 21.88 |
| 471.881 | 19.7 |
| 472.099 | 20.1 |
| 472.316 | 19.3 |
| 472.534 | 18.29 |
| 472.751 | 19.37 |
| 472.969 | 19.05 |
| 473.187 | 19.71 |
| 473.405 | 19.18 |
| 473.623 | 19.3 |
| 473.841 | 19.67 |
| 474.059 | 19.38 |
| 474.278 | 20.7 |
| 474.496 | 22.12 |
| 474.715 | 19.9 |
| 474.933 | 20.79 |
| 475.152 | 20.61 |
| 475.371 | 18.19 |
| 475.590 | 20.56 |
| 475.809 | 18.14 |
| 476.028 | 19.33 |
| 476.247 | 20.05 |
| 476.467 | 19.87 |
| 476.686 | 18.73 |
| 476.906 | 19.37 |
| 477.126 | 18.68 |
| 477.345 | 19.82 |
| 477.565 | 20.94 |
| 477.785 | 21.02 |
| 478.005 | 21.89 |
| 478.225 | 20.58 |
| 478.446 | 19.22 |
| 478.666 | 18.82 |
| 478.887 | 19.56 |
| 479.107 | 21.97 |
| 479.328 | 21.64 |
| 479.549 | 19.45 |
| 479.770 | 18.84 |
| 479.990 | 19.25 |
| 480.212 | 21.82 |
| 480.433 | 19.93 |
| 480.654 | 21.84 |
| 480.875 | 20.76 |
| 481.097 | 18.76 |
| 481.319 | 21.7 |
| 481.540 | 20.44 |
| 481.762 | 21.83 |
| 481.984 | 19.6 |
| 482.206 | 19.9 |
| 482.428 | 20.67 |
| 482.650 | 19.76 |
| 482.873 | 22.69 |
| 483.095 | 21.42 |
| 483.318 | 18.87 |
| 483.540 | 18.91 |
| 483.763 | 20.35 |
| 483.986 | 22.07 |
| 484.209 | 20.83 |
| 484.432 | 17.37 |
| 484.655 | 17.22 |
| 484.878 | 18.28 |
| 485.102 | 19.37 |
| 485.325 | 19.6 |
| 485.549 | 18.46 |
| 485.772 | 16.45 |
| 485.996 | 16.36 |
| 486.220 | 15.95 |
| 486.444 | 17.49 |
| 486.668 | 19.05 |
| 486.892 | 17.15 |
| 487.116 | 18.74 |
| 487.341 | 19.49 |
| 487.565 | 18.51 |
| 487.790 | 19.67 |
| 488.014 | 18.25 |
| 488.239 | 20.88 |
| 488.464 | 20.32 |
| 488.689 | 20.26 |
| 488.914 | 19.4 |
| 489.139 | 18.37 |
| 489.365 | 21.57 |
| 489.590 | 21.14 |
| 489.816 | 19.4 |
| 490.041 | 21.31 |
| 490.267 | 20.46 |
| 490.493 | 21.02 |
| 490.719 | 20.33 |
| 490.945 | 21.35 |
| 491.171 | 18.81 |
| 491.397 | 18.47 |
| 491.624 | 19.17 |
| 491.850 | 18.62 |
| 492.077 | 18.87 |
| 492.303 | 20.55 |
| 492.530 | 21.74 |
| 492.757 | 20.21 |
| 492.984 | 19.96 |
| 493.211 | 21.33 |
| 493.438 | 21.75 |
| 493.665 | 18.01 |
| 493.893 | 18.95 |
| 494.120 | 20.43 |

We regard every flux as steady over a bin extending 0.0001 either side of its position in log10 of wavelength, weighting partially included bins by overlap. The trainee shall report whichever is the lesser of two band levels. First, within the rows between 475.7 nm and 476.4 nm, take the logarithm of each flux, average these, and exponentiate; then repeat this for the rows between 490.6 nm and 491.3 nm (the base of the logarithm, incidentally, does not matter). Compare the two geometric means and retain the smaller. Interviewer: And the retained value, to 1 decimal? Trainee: 19.2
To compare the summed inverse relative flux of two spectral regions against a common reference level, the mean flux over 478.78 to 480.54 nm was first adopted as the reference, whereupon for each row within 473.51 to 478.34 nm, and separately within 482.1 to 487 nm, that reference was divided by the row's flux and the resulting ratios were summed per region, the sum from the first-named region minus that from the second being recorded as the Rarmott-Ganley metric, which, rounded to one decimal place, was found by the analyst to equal -1.3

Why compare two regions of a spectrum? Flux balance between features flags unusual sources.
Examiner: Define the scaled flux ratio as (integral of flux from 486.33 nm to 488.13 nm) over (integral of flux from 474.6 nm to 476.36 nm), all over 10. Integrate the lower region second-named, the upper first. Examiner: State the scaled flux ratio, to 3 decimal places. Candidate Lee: 0.096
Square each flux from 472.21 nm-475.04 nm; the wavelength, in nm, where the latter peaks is 474.496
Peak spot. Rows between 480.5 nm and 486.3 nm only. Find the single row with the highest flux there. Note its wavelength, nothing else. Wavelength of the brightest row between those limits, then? 482.873 nm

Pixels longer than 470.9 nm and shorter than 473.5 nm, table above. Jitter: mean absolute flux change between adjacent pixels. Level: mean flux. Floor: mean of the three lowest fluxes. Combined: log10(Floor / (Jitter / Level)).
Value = 2.58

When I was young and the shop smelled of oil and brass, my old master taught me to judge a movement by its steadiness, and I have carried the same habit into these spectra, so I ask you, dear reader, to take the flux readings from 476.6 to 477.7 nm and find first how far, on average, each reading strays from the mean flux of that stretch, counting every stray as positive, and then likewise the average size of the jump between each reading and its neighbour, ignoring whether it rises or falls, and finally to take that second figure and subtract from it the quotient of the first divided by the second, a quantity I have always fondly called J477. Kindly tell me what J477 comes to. 0.1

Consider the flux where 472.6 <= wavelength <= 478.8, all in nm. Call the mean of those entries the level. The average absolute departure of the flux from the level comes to 0.80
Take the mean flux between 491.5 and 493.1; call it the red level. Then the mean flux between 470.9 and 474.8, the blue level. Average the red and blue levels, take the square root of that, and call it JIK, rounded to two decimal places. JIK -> 4.46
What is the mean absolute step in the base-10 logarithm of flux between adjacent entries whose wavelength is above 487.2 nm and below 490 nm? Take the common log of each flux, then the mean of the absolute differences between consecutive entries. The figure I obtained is 0.0283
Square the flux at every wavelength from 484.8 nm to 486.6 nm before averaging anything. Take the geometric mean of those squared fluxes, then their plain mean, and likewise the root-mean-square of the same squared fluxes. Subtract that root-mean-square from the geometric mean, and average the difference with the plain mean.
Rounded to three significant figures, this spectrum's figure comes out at 155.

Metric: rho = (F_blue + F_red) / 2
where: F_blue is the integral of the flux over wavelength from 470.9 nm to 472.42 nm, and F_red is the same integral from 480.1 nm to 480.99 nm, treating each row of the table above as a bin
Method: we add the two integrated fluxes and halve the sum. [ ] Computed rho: 25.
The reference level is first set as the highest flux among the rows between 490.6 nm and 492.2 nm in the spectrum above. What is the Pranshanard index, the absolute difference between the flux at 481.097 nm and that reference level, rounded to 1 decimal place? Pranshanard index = 2.6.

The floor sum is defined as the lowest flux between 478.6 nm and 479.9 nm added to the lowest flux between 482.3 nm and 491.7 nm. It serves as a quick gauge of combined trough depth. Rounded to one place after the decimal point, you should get 34.8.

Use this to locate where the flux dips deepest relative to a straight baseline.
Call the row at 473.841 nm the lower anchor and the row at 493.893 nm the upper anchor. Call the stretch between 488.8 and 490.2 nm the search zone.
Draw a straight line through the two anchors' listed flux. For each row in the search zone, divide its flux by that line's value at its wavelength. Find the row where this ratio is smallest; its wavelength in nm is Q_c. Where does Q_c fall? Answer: 489.139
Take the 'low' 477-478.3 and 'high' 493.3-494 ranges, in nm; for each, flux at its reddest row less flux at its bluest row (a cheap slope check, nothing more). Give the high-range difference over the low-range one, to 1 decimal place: -1.5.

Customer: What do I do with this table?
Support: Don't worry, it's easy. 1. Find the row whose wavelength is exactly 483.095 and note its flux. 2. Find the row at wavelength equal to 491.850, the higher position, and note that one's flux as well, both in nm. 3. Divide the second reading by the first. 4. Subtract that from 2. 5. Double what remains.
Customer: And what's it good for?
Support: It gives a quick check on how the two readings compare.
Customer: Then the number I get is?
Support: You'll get 2.26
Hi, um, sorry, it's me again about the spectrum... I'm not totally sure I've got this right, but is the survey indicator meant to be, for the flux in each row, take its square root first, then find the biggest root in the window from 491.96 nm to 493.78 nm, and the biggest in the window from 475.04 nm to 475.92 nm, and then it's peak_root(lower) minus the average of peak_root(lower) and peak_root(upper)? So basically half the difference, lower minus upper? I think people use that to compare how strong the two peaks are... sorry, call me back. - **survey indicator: -0.062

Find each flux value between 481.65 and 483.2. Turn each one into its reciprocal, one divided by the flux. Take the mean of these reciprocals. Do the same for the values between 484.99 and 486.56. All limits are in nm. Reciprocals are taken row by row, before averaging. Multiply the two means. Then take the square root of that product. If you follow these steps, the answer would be 0.0523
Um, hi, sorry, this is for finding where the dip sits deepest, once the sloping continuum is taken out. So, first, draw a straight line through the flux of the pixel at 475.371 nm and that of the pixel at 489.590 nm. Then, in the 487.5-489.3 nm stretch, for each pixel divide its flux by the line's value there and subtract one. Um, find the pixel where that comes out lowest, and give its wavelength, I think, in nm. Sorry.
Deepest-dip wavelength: 489.139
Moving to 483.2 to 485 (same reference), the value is 484.655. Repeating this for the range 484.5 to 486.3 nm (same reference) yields 486.220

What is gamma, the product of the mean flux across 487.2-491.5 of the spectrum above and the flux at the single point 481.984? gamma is 391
